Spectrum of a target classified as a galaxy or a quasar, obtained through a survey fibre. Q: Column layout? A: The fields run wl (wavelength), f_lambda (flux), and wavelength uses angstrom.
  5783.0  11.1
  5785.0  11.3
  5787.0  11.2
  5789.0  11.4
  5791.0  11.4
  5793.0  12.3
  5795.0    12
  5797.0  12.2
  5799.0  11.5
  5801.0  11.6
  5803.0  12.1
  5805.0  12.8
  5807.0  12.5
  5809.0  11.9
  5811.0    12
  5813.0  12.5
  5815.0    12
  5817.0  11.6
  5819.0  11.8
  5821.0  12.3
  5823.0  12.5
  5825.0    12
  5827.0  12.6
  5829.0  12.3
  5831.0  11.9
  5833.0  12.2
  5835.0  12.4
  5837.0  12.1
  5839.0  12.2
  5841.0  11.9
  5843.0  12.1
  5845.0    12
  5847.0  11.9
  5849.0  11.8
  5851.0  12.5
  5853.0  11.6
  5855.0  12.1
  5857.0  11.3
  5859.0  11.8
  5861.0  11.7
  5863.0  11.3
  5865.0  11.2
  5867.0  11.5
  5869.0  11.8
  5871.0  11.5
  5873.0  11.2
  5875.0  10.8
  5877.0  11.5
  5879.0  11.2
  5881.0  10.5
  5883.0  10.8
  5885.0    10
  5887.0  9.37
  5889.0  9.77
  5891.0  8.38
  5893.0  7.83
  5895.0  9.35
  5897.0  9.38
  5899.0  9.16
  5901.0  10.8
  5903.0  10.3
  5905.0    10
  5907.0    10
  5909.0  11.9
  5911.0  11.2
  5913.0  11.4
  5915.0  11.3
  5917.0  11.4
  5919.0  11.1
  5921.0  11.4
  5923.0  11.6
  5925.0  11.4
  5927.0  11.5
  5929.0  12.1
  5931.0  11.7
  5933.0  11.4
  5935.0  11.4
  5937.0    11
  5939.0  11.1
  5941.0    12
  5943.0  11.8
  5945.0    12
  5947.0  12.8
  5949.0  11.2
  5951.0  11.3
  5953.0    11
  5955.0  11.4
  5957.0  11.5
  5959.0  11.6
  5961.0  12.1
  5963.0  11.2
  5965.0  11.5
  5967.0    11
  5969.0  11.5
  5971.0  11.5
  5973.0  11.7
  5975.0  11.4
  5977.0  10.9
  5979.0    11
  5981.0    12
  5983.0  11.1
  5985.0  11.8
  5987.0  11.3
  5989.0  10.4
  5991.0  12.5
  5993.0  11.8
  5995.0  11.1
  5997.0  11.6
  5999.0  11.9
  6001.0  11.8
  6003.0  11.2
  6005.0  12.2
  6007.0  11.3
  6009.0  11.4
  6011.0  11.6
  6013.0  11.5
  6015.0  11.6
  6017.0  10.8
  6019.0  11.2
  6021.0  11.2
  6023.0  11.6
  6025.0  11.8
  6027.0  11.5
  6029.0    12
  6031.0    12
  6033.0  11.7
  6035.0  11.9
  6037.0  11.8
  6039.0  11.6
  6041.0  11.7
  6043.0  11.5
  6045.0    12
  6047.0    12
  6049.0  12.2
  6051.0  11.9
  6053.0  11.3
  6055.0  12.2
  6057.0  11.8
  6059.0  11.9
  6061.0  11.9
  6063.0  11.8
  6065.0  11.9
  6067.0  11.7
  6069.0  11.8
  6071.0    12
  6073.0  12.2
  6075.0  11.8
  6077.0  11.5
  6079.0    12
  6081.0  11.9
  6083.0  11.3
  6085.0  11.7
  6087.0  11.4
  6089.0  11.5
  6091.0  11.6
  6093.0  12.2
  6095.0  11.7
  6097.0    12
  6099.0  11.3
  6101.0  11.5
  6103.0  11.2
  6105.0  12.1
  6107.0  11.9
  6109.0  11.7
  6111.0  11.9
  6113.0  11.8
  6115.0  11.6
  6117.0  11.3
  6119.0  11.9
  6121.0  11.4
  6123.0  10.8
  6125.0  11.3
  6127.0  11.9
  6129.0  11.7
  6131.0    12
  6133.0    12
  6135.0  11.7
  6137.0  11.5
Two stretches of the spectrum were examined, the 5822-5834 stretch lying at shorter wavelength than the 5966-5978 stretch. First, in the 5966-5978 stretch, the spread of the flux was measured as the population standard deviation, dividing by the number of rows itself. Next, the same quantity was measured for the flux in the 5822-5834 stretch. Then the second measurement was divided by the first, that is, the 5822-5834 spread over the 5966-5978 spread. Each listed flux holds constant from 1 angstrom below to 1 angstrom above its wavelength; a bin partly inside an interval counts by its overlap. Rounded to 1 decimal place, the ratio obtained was 0.9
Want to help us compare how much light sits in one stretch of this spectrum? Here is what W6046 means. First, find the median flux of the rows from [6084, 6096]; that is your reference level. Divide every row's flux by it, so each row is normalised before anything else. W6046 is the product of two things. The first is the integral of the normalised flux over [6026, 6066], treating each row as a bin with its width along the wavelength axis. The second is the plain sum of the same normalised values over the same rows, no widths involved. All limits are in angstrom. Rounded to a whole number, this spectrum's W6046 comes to 825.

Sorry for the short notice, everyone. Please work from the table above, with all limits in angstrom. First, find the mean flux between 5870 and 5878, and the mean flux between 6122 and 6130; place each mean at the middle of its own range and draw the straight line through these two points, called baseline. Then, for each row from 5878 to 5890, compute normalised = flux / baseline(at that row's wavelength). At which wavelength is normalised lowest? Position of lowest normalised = 5887.0 angstrom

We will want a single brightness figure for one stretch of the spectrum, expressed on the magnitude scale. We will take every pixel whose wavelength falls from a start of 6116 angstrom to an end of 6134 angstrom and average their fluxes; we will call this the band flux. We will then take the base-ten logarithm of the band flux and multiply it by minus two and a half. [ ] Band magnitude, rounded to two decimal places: -2.66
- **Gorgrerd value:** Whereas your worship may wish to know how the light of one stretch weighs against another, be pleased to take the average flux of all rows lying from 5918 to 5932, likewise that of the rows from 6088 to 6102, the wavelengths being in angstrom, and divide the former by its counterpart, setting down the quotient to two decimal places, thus 0.99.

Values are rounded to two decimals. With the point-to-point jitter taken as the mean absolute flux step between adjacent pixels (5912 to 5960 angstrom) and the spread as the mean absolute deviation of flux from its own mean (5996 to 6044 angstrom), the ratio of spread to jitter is 0.69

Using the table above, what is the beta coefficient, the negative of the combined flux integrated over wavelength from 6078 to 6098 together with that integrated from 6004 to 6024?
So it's -463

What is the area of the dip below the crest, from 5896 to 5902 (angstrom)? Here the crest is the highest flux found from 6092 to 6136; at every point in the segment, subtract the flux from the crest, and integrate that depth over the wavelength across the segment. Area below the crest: 15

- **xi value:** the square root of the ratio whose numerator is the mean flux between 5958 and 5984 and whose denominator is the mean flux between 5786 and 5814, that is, 0.98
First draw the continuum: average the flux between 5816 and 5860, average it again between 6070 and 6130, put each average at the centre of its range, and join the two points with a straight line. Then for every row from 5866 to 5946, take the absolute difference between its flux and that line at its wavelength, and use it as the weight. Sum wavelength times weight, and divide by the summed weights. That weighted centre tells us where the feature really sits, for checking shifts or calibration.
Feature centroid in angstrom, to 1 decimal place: 5898.0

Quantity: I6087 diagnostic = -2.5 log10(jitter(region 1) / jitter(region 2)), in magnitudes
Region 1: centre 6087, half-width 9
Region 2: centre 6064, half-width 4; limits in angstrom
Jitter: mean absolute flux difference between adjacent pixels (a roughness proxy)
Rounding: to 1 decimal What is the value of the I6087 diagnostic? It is -1.0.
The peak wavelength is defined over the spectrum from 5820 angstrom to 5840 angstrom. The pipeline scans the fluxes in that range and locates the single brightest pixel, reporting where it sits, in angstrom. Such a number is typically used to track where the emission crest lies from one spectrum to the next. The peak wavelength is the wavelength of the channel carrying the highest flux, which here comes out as 5827.0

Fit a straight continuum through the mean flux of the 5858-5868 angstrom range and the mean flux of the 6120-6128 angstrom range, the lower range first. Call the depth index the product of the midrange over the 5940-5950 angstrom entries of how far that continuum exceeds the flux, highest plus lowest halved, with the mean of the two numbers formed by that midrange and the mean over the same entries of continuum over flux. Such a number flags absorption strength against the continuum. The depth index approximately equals -0.113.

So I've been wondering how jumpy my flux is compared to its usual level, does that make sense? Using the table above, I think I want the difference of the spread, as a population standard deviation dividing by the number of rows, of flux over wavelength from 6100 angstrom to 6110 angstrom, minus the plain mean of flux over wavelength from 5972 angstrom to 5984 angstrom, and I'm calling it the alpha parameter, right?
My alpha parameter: -11.0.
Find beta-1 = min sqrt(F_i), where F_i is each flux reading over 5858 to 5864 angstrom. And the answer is 3.36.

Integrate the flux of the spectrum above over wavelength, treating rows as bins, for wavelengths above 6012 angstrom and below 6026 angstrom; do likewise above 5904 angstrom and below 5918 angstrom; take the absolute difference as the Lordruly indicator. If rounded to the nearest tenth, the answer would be 5.0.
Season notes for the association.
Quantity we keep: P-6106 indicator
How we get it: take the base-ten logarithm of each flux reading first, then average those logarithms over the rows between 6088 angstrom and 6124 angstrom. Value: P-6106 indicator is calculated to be 1.07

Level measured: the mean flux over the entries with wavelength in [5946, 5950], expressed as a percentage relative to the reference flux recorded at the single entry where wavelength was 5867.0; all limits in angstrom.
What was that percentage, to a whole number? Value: 104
